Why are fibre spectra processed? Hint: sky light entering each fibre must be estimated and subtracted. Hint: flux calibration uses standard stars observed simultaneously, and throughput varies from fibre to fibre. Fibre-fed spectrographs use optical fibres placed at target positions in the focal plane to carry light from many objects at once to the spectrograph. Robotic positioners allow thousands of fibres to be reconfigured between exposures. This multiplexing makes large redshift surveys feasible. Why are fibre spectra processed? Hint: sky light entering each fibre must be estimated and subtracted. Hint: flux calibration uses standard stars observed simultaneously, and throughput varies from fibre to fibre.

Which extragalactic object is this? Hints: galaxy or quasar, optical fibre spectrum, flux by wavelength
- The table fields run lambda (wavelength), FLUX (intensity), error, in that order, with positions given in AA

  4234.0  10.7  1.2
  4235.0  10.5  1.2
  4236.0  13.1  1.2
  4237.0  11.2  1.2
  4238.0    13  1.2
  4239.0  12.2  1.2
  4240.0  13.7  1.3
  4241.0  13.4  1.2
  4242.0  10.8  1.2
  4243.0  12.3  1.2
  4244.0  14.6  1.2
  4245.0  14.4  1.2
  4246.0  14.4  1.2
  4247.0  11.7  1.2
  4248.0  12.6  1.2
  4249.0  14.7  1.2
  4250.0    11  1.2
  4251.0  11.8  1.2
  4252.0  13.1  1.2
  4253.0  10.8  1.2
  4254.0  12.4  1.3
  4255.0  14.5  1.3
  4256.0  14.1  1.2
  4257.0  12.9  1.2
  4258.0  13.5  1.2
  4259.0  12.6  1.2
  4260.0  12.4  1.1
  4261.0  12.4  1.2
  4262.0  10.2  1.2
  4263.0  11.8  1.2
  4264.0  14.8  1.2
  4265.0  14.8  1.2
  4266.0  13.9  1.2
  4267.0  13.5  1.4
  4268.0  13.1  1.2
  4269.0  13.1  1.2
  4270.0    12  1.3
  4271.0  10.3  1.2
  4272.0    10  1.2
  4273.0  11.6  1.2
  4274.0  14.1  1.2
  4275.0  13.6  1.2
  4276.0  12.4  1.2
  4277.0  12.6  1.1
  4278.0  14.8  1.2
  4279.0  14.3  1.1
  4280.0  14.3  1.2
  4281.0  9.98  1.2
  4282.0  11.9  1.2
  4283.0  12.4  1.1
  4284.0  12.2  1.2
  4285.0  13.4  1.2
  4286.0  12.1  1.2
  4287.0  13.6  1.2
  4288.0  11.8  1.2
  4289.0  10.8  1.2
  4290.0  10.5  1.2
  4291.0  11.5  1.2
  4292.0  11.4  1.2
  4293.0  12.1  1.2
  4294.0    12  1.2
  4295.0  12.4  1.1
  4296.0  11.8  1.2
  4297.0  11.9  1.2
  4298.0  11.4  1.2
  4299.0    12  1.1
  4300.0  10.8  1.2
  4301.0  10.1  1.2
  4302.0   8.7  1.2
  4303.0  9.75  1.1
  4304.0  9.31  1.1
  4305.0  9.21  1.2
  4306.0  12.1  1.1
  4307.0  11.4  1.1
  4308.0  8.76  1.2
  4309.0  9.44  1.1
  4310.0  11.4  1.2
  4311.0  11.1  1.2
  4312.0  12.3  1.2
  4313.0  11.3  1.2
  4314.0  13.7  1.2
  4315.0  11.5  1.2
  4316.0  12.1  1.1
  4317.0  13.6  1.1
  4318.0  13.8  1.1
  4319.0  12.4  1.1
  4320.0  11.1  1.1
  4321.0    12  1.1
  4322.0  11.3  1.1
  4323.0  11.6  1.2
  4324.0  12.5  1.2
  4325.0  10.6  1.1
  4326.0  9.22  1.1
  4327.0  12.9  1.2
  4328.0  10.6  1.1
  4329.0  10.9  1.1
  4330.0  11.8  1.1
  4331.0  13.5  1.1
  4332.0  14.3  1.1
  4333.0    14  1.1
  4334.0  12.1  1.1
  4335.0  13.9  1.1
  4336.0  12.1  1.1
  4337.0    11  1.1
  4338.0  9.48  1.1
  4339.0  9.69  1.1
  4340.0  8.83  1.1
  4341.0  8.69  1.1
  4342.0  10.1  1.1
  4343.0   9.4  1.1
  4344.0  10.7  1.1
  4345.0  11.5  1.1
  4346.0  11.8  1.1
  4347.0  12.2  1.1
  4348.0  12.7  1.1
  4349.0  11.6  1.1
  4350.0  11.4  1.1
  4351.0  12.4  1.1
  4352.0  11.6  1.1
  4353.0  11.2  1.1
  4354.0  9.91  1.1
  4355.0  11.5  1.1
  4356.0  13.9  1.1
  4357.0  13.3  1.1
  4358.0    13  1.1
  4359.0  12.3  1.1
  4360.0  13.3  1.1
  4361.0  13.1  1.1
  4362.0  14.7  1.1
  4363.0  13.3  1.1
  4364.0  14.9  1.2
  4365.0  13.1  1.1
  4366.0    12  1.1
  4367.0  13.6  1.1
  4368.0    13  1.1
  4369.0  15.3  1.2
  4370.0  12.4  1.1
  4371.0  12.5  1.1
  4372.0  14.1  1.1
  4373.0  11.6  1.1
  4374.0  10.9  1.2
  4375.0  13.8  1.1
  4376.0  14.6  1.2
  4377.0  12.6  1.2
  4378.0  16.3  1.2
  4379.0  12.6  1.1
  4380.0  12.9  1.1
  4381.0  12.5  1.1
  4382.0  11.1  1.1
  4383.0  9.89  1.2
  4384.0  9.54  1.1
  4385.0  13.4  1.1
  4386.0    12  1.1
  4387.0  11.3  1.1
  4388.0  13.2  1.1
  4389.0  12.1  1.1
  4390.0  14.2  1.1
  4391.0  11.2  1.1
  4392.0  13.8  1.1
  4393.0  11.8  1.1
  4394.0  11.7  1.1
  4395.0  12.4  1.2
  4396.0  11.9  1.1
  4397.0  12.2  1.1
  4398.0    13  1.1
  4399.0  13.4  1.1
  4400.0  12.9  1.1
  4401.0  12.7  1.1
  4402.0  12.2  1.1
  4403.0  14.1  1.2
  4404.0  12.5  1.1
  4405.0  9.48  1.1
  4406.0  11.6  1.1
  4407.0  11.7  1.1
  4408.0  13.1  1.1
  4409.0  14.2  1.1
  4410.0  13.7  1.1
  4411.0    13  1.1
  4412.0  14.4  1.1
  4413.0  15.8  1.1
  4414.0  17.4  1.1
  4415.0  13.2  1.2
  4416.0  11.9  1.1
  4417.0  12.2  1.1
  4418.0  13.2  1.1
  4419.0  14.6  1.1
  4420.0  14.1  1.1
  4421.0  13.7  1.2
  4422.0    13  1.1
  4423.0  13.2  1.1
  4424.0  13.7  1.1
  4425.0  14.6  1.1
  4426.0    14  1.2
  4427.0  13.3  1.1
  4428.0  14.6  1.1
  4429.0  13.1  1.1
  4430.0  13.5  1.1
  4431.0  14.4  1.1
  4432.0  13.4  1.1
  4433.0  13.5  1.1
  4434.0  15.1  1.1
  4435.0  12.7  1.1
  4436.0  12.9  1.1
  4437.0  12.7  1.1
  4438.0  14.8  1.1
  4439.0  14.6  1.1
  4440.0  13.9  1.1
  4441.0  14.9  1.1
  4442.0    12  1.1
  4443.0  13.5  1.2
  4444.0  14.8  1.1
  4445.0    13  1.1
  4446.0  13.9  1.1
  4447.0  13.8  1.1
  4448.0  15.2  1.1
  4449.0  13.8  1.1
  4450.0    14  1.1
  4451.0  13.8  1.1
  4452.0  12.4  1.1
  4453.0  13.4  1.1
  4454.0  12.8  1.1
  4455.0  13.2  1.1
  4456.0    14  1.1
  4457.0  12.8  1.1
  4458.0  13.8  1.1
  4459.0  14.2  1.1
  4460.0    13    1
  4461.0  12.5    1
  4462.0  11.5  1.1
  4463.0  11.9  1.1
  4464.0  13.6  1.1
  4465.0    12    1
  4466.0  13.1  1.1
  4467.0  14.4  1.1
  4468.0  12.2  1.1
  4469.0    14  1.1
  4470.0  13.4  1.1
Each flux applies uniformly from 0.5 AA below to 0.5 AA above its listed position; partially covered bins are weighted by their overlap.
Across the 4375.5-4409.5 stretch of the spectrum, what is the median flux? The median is 12.5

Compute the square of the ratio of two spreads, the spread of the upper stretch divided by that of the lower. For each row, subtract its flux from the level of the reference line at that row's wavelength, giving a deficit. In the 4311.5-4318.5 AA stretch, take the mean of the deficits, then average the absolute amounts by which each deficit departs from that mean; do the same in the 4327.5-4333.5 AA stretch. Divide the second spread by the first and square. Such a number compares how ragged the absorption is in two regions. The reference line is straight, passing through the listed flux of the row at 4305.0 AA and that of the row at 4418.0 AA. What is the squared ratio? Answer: 2.3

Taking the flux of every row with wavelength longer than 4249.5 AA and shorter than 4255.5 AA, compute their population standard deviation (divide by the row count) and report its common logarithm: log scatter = 0.10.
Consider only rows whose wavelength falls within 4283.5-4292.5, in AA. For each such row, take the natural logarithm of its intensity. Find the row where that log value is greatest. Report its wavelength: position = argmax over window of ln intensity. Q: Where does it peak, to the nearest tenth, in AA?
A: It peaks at 4287.0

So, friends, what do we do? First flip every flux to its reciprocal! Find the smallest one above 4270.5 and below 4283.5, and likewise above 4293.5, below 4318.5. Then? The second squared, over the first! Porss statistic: 0.078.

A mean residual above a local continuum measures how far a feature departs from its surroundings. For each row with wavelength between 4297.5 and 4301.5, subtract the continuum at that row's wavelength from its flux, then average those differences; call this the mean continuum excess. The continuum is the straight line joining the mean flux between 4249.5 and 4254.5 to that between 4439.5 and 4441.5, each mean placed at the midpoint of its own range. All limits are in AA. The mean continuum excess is -1.4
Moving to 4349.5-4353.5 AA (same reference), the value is -1.5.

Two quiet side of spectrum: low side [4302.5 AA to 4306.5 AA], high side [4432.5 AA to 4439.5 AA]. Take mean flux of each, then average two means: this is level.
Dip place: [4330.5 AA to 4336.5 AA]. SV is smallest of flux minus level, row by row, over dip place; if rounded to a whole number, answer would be 0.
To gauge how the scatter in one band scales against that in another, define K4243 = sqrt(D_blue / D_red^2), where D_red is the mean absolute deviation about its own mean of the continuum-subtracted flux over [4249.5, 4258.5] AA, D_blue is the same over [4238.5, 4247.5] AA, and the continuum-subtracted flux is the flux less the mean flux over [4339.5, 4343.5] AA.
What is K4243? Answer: 1.03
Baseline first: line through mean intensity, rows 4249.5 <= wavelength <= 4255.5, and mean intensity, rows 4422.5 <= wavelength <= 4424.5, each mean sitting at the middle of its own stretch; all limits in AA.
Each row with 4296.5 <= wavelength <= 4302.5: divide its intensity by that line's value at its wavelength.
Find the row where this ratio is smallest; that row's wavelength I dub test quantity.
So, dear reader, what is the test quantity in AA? 4302.0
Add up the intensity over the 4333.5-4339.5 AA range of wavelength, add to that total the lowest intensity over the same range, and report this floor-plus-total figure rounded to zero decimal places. 78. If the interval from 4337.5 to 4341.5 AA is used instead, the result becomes 45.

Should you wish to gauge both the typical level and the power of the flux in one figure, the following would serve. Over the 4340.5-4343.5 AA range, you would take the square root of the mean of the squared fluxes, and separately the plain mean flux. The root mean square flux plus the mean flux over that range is 18.8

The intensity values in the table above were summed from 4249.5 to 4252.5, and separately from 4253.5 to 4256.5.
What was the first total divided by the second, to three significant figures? 0.876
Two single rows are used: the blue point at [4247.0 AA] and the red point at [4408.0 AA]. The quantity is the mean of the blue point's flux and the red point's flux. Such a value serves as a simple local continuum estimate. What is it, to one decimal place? 12.4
